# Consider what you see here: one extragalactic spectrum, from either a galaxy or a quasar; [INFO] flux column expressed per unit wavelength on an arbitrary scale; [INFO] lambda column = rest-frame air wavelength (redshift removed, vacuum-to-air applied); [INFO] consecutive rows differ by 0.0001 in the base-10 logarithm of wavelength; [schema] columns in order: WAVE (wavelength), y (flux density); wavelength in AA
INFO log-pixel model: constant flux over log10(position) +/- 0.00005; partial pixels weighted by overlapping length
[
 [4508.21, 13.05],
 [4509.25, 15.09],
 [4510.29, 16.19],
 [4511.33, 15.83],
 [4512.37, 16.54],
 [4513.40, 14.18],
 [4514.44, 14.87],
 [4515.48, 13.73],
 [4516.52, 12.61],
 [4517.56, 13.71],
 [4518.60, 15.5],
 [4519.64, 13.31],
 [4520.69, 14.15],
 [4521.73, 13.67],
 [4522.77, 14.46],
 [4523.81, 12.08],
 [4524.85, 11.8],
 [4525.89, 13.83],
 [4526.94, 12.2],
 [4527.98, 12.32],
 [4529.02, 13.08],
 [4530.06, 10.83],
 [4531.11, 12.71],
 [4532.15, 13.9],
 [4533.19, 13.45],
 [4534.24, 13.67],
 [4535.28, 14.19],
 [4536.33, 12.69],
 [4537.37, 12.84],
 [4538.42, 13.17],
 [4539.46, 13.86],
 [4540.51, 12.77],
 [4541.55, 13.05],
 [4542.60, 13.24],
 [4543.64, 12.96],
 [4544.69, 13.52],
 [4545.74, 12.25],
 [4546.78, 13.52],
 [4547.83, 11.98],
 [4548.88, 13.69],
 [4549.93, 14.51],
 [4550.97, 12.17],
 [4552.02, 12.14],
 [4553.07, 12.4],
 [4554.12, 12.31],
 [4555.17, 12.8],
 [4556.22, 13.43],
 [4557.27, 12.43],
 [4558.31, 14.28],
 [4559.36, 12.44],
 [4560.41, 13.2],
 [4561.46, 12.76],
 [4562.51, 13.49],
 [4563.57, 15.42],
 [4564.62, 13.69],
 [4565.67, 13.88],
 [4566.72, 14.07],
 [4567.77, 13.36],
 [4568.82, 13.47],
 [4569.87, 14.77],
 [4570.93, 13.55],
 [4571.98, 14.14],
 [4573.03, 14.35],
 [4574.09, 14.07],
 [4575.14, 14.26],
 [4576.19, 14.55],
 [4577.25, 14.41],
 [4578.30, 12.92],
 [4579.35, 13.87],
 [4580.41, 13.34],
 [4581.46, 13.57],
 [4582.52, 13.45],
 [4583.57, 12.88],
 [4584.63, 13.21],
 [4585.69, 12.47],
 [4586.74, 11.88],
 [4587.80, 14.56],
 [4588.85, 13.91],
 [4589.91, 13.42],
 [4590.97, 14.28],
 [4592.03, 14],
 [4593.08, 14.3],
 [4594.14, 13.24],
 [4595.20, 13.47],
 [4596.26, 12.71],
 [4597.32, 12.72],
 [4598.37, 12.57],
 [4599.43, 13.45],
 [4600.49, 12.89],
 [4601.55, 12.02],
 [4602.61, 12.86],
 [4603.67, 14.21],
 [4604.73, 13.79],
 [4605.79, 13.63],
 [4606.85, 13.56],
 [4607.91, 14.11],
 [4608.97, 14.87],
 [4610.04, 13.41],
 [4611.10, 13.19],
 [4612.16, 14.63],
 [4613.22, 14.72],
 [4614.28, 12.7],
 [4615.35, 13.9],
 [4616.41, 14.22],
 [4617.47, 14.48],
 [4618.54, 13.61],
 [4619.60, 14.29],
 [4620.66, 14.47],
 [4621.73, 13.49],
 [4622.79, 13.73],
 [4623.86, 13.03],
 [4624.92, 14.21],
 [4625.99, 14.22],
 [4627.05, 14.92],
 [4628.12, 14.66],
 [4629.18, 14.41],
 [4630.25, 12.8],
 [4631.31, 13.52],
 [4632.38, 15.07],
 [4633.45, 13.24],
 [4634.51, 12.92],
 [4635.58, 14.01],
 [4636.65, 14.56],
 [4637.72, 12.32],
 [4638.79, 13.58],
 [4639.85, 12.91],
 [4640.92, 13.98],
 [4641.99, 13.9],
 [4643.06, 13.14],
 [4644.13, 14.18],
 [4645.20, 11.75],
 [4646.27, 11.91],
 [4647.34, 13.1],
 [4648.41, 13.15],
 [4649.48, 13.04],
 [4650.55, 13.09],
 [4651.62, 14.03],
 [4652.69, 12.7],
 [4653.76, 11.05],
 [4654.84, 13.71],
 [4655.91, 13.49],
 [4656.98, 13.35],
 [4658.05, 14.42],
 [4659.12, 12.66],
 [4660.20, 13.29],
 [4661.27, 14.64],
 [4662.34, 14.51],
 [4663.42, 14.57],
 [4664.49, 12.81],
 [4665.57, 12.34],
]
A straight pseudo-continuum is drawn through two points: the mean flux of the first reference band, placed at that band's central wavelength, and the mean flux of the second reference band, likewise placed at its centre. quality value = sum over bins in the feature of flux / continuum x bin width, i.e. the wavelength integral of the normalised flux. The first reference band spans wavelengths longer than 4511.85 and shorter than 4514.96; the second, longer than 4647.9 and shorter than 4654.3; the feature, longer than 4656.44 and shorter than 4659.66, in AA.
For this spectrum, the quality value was 3.41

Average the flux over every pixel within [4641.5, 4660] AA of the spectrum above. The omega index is 13.10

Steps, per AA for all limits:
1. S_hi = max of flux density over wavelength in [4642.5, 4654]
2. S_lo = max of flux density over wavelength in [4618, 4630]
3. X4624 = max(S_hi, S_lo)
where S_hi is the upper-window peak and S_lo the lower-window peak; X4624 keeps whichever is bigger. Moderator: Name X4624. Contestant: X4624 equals 14.9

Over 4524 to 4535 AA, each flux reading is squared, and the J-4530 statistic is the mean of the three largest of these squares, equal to 190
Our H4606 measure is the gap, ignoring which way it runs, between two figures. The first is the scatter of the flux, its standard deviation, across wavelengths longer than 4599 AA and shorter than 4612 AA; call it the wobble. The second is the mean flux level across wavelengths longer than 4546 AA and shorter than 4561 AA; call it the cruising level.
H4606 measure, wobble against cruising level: 12.2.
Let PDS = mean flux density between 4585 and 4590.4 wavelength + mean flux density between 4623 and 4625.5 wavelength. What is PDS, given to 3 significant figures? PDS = 26.9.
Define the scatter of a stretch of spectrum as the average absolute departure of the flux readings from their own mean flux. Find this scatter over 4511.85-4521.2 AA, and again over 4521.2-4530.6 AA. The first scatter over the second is 1.0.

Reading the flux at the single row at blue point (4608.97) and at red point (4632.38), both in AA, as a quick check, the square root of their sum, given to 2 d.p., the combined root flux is 5.47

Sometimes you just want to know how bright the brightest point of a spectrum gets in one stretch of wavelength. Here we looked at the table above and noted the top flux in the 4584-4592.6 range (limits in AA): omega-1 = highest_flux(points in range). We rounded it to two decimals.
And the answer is 14.56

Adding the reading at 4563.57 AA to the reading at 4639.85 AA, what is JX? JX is 28.3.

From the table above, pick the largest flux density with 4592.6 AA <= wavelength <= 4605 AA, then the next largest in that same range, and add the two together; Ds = 28.5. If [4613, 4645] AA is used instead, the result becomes 30.0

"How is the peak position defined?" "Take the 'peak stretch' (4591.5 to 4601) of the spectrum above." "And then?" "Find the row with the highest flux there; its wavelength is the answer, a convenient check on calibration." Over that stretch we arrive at 4593.08 AA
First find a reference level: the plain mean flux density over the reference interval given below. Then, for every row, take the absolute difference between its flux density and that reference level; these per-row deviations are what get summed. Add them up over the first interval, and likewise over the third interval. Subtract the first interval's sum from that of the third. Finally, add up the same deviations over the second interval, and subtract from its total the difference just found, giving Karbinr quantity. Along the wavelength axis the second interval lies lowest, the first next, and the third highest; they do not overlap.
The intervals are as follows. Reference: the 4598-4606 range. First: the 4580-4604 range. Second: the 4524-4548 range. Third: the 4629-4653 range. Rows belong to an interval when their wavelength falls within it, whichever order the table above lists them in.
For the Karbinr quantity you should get 13.1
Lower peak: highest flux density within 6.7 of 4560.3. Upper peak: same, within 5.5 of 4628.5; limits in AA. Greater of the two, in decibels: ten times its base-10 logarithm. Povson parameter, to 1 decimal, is 11.9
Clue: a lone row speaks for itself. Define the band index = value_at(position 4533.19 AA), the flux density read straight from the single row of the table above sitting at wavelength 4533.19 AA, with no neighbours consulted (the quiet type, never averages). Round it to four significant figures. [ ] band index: 13.45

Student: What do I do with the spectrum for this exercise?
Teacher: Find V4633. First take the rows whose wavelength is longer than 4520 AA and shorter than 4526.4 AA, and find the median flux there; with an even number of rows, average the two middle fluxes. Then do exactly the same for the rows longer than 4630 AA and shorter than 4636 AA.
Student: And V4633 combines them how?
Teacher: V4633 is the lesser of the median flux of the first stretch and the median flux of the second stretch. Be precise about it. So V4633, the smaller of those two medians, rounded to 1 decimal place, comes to 13.4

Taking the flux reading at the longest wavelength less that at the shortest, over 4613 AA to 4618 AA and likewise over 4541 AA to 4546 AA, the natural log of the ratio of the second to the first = 1.2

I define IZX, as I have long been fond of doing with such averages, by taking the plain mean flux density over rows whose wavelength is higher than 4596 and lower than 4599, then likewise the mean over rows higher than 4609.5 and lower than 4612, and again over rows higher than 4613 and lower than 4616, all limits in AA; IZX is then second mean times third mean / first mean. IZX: 14.5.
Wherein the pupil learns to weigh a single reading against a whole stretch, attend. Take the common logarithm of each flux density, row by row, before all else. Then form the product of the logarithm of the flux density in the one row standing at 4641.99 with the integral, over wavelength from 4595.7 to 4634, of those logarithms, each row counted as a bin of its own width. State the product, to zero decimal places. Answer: 50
